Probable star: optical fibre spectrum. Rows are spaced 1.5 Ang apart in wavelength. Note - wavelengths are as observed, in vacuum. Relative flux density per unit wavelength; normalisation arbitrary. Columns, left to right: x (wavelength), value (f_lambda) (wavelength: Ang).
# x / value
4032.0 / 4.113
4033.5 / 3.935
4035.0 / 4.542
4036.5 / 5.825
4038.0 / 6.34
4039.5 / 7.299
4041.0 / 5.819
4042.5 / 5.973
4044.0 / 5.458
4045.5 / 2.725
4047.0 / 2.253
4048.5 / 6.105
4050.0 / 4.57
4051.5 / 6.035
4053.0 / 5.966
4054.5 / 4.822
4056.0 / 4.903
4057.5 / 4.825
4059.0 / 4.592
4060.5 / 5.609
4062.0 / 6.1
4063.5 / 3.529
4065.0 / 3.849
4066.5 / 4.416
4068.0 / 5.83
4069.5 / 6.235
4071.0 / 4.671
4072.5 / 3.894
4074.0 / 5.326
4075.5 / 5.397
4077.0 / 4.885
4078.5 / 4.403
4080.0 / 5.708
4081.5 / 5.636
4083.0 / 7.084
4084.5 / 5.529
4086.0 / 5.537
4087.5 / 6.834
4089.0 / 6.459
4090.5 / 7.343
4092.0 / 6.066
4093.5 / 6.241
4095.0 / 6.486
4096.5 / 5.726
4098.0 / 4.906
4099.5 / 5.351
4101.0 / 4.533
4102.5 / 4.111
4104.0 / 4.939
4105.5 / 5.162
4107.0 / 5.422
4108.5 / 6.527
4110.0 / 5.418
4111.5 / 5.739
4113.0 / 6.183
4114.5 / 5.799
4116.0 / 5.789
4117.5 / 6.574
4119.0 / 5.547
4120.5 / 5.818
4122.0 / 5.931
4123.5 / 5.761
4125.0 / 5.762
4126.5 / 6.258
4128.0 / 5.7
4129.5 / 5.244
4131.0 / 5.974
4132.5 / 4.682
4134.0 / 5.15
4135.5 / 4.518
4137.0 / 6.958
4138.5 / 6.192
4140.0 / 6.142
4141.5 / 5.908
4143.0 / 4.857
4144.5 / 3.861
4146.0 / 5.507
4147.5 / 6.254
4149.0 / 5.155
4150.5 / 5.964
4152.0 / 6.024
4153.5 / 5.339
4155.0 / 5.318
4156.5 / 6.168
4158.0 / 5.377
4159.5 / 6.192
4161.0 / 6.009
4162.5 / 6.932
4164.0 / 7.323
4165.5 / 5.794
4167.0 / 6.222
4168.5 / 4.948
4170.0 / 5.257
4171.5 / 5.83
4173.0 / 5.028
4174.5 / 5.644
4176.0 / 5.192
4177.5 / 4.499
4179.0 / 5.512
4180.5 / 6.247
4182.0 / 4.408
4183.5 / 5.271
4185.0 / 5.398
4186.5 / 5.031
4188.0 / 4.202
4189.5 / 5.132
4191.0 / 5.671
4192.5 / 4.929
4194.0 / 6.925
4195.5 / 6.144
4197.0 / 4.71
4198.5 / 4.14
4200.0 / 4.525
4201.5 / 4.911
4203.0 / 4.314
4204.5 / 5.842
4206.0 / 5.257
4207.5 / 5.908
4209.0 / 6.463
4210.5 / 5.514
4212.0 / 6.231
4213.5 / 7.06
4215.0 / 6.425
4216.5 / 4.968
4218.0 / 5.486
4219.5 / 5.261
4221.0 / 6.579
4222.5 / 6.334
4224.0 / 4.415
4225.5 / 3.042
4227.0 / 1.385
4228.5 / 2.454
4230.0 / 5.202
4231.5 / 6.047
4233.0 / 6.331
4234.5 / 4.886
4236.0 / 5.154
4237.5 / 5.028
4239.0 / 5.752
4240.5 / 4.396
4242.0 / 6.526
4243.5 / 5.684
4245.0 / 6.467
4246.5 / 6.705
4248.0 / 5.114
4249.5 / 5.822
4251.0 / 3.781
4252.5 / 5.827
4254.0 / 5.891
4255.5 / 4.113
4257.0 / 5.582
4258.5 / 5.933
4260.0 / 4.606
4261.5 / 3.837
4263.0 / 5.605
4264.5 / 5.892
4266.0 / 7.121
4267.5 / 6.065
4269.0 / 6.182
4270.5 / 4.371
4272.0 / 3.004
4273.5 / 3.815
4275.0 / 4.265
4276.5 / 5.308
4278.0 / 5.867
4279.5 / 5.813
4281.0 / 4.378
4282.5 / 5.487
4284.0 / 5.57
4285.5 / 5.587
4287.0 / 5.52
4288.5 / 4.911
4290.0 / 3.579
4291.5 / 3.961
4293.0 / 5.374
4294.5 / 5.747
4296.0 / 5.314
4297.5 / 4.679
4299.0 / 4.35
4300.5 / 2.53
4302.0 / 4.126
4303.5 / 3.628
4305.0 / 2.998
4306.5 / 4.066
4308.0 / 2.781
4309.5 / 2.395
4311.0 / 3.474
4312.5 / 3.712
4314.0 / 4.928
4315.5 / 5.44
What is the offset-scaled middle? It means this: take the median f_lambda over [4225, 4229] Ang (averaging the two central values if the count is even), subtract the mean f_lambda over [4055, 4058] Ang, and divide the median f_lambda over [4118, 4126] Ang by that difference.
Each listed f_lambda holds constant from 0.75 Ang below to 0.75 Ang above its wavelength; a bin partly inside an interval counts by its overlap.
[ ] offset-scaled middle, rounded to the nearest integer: -2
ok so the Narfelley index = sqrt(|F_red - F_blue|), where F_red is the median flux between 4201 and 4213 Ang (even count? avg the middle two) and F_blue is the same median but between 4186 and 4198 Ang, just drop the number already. 0.77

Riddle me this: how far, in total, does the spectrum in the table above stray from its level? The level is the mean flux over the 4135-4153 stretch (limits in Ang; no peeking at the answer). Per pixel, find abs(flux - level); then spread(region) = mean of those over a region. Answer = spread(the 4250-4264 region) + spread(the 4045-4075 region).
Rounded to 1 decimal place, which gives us 1.8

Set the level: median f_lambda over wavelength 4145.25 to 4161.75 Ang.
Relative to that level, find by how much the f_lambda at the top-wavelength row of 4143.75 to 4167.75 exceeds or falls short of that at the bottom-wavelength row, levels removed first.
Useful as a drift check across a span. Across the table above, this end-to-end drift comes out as 2.4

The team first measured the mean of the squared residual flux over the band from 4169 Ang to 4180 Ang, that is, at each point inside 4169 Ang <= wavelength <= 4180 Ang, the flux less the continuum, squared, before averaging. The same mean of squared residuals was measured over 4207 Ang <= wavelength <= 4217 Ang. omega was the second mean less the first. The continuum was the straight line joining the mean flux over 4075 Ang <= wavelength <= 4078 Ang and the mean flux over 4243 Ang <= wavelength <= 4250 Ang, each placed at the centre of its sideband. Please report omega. 0.2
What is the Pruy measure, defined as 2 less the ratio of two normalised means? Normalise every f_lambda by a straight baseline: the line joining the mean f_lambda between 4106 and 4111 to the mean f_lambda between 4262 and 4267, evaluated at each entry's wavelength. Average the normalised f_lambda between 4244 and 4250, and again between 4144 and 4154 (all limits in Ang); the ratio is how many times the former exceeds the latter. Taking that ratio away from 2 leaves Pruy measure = 0.94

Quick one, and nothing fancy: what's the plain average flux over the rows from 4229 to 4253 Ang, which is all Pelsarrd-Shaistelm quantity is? 5.5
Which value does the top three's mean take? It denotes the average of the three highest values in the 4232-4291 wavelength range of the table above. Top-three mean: 6.8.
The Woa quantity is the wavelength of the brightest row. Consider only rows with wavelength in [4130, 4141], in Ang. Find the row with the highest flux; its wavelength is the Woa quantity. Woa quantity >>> 4137.0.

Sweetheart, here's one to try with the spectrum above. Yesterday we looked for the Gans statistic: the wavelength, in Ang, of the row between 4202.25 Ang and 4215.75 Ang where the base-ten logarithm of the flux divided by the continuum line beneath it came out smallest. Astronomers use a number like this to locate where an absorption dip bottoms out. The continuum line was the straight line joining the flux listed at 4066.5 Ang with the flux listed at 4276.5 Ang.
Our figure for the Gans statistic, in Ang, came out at 4203.0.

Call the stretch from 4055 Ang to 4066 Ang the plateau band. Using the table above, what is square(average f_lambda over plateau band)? 23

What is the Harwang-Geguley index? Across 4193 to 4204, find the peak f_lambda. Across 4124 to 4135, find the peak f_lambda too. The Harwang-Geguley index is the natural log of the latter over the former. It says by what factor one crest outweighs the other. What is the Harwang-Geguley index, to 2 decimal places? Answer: -0.10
